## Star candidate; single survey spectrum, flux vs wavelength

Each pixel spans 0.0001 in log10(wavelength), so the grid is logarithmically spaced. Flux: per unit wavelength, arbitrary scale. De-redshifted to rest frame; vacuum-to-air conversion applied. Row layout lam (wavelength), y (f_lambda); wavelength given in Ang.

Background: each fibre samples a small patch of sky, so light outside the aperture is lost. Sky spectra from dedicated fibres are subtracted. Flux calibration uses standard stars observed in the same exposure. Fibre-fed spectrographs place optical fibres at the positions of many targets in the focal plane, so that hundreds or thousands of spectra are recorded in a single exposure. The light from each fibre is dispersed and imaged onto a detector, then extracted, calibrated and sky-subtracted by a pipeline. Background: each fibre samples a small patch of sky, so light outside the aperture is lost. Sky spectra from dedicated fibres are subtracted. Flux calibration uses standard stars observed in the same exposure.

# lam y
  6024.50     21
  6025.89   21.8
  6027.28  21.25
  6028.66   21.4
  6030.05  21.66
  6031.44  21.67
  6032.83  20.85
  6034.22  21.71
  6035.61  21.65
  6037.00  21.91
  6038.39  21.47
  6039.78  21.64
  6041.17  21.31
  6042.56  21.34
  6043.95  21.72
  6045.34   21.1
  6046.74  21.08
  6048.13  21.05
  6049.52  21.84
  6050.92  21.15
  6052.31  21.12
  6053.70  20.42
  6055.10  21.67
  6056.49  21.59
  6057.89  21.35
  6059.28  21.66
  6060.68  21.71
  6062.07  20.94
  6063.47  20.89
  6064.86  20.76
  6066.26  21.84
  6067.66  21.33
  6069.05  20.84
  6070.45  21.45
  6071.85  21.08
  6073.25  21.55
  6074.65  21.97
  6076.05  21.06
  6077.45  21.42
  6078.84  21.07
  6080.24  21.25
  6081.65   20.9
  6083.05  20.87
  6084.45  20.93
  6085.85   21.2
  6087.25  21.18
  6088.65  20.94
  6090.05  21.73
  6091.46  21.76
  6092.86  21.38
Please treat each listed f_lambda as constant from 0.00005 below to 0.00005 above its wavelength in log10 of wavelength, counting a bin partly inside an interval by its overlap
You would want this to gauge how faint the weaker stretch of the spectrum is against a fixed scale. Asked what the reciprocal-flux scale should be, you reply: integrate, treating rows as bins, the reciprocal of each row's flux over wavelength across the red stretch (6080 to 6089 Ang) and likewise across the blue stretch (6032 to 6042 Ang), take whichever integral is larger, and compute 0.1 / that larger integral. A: 0.215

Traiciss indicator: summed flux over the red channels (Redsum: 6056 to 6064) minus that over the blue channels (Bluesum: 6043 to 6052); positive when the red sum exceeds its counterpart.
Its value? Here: 0.2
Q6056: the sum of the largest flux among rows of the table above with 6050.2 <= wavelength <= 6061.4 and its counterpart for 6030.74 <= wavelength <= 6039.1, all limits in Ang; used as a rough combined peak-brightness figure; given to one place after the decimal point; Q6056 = 43.6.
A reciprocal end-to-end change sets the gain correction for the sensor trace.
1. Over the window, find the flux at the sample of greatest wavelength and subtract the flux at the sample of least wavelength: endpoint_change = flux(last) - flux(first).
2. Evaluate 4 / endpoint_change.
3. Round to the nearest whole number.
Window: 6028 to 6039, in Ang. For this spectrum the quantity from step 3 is 57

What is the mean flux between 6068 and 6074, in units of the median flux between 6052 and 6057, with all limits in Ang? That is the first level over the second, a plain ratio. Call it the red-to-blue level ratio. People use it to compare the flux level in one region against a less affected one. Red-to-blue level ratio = 0.99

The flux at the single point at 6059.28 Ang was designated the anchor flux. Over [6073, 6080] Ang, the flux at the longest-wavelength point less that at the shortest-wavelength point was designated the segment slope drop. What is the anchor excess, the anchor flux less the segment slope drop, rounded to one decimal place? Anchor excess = 22.1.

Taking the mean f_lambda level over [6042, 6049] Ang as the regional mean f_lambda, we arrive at 21.3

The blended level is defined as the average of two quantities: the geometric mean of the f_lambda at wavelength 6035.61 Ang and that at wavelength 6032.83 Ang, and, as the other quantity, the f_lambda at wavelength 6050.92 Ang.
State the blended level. 21.2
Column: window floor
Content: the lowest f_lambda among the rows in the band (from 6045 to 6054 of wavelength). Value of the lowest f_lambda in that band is 20.42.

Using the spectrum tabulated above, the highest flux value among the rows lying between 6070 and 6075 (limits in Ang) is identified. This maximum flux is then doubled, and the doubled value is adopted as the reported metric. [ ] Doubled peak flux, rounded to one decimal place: 43.9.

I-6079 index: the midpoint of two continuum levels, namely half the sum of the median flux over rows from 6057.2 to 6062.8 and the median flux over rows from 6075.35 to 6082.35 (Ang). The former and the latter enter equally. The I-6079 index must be 21.3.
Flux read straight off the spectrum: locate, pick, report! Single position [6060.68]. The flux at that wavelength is 21.71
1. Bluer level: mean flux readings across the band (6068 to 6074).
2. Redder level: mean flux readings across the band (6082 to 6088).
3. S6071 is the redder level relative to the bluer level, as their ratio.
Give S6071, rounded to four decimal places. 0.9913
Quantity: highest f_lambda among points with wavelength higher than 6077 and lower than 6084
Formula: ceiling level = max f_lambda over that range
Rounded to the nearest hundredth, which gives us 21.42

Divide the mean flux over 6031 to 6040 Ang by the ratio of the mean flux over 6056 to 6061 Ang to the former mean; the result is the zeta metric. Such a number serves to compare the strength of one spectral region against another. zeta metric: 21.5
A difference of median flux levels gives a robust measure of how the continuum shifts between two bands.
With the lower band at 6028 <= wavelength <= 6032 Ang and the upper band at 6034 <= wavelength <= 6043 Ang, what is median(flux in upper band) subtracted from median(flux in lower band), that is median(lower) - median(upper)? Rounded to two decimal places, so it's 0.02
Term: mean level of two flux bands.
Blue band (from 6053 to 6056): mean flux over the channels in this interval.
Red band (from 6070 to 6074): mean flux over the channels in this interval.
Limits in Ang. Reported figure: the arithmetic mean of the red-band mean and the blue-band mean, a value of 21.2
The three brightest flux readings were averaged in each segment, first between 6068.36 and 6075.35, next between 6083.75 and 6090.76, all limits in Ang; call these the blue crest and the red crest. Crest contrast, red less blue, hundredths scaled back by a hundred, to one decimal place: -0.3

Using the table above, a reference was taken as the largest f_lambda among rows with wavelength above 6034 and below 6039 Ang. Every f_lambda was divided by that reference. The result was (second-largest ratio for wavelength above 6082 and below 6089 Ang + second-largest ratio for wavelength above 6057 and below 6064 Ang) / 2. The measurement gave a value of 0.9776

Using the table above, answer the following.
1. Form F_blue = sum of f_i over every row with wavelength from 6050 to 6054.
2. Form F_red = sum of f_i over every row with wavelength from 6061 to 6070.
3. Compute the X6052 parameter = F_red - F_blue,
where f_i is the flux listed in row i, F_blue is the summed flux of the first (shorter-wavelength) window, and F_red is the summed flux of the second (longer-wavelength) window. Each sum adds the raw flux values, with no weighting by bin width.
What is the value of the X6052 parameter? 64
